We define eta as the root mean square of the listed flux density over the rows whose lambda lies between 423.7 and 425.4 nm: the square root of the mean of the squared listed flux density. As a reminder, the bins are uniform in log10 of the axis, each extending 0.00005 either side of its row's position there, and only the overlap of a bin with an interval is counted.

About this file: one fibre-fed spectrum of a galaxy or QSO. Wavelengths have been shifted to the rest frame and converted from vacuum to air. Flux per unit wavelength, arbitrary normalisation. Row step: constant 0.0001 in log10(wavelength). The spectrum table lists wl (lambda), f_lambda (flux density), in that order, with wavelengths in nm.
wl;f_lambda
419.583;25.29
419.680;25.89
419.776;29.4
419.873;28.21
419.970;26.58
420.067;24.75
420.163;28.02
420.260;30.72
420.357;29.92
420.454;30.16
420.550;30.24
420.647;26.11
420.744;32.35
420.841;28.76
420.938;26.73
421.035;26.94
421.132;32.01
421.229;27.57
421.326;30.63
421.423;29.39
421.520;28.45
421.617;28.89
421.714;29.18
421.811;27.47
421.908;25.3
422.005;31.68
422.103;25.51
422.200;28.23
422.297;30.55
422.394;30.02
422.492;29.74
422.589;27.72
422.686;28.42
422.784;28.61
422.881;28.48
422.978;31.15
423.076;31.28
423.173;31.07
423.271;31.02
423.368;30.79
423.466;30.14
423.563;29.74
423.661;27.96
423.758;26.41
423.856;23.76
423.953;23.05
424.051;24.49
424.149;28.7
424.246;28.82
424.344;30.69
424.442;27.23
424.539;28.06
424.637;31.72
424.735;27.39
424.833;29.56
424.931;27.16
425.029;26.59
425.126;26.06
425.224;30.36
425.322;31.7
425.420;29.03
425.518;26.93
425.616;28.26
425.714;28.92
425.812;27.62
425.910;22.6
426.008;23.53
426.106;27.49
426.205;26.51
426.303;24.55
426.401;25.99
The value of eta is 27.9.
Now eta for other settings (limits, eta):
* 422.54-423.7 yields 29.7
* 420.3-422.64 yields 29.0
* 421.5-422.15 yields 28.1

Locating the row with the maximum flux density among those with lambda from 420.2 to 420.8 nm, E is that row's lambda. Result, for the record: 420.744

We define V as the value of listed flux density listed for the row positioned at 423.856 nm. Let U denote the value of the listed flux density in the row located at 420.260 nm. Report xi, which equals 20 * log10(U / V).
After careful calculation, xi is 2.2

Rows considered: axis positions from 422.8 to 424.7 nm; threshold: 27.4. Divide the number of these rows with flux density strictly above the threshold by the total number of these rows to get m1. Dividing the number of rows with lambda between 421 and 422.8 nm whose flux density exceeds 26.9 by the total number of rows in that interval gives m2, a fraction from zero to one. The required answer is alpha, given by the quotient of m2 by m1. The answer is 1.21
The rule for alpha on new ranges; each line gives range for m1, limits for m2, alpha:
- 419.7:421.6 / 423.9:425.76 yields 1.07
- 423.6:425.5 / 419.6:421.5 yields 1.40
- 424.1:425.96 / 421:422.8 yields 1.42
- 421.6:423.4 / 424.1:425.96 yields 0.94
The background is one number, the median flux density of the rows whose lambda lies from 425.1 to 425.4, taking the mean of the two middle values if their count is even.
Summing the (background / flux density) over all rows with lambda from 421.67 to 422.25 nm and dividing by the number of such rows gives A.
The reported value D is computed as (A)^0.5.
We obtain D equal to 1.05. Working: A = 1.095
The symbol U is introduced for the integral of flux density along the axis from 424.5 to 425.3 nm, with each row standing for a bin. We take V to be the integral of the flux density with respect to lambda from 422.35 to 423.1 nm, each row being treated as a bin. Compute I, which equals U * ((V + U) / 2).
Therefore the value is 510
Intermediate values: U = 22.8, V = 22.0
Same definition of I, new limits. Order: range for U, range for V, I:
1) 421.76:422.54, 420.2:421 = 509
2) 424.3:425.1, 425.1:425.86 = 508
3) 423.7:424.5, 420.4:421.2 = 477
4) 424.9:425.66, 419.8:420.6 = 477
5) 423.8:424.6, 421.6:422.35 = 461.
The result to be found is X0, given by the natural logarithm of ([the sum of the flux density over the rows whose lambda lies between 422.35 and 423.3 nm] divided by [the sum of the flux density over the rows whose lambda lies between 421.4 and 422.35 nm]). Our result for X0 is 0.044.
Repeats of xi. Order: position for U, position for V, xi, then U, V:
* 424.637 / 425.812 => 1.2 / 31.72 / 27.62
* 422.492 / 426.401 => 1.2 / 29.74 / 25.99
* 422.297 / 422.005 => -0.3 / 30.55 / 31.68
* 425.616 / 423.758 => 0.6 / 28.26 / 26.41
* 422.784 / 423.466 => -0.5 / 28.61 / 30.14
